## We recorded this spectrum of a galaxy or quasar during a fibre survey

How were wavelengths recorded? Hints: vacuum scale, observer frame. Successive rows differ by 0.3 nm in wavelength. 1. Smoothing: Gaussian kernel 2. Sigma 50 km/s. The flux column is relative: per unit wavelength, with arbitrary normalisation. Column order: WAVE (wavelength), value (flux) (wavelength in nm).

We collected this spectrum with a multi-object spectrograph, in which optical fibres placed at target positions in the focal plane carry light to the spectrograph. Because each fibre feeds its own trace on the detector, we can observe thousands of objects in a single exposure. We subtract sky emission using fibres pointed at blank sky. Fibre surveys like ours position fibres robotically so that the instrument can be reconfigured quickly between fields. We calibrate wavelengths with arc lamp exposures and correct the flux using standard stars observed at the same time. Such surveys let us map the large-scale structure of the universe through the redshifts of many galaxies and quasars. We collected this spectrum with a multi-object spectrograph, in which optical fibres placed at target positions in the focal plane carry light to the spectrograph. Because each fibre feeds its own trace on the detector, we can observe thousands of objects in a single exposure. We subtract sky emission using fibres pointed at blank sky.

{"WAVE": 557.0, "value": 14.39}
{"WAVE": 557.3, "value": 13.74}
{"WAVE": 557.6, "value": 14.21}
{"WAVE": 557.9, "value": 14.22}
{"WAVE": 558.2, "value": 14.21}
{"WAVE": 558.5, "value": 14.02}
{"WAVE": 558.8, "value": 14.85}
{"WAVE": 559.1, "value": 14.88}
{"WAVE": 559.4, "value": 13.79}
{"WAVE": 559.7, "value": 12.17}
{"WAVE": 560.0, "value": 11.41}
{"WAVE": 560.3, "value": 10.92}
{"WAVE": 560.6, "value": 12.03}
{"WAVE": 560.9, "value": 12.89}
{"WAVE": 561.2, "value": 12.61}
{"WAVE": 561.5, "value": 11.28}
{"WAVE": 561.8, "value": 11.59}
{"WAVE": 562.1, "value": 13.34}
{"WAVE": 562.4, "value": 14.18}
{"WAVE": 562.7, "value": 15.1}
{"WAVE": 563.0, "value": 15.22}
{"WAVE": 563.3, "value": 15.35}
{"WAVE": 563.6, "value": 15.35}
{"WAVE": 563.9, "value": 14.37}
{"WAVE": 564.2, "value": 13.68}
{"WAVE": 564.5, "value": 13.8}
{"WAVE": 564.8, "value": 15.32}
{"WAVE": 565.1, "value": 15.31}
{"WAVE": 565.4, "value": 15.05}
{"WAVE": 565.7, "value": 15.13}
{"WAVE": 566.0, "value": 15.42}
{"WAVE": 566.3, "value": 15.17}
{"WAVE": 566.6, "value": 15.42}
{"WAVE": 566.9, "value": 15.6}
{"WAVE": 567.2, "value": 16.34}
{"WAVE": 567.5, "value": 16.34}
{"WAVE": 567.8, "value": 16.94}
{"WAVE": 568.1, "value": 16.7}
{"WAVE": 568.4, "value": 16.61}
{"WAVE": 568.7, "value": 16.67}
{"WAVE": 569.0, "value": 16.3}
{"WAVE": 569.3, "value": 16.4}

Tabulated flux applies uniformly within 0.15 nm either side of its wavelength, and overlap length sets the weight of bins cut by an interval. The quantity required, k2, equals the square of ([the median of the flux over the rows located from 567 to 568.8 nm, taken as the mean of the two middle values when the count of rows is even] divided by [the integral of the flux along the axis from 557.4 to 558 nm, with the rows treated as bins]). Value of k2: 4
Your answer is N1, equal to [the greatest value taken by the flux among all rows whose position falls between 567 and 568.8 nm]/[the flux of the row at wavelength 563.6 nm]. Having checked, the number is 1.10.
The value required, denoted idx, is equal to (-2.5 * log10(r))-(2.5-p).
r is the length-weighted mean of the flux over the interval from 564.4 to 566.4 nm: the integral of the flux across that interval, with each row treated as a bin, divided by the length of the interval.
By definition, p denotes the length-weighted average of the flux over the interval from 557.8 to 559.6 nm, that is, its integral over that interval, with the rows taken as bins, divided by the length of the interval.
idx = 8.8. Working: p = 14.3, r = 15.1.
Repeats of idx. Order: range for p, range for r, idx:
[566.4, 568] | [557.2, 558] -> 10.7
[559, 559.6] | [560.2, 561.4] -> 8.9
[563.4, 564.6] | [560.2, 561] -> 9.2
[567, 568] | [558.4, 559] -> 11.1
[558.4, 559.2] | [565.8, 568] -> 9.1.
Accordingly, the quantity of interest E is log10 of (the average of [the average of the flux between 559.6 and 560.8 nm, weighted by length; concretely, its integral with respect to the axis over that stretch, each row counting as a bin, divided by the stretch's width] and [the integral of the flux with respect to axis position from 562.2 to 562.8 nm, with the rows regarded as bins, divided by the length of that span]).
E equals 1.12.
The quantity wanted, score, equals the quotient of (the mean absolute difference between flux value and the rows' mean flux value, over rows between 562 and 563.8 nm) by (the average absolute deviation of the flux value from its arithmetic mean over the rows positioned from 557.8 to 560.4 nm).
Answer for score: 0.53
